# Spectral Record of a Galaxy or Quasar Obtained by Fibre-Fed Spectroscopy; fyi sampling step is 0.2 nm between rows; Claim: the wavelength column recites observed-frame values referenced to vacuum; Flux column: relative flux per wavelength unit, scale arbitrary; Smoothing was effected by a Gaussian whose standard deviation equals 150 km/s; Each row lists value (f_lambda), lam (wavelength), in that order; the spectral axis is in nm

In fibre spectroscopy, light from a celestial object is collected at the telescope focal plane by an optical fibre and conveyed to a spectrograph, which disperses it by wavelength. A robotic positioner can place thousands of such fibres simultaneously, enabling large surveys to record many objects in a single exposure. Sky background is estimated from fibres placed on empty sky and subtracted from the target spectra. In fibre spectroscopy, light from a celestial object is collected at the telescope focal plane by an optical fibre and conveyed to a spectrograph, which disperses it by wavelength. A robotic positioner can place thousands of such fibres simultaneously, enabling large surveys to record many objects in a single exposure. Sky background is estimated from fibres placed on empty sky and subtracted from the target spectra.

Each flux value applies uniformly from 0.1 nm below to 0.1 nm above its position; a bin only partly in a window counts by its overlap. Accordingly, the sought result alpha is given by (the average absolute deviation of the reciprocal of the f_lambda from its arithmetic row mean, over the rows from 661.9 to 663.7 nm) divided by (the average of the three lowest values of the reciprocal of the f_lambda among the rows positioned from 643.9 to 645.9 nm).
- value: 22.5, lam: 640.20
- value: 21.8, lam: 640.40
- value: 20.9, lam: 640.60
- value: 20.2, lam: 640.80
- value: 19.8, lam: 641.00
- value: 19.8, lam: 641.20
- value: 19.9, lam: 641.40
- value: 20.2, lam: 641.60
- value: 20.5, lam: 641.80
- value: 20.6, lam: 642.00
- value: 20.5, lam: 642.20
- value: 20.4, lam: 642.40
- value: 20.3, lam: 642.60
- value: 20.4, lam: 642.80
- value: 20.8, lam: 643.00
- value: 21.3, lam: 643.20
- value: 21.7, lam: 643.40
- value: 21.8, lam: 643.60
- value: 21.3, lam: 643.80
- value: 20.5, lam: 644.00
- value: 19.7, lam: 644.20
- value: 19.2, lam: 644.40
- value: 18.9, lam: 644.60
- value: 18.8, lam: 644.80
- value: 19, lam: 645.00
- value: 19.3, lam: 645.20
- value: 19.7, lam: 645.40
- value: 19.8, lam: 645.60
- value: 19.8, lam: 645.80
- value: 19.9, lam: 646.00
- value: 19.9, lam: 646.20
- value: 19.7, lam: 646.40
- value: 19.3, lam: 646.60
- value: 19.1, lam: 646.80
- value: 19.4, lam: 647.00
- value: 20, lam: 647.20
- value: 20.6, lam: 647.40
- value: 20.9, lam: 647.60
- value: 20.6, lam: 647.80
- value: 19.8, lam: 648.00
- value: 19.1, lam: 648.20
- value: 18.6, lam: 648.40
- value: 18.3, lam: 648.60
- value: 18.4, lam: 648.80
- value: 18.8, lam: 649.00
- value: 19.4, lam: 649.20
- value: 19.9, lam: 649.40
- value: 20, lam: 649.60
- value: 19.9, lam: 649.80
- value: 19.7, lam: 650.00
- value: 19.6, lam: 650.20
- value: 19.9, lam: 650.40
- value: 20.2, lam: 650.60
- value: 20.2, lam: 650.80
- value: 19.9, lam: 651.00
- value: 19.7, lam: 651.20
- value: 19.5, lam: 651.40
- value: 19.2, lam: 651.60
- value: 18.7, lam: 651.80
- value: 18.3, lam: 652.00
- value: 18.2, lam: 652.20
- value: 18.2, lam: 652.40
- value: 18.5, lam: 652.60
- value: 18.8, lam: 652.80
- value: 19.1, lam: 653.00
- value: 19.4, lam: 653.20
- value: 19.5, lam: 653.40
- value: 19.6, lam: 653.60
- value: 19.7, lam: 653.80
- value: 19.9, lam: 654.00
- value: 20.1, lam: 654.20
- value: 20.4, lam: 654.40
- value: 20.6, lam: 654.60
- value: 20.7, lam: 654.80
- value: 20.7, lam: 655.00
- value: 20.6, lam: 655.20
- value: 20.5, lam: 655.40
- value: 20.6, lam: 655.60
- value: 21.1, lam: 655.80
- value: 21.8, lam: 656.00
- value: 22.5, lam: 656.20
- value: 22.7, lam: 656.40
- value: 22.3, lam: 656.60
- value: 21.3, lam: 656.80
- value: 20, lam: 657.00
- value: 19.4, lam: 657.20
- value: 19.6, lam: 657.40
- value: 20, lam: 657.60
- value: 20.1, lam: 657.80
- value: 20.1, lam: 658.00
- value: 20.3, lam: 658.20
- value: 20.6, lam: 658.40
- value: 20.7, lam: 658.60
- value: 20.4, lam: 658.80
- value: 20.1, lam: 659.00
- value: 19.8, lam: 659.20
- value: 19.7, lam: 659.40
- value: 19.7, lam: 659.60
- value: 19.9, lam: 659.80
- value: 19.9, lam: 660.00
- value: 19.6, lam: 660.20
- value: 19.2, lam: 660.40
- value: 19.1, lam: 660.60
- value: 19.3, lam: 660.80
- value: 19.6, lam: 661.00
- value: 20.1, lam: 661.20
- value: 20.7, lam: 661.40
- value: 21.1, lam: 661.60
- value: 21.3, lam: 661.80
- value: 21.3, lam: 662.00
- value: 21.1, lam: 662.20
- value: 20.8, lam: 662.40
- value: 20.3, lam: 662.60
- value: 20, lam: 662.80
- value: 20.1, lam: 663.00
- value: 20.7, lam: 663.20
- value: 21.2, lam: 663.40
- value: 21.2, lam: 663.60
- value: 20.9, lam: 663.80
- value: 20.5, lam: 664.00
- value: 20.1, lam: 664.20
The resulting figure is 0.020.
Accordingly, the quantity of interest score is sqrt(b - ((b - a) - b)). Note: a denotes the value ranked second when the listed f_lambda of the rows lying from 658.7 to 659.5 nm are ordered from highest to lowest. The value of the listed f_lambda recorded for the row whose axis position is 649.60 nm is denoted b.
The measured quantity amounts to 6.33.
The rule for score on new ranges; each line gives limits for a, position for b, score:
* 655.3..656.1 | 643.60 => 6.55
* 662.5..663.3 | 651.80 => 6.24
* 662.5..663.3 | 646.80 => 6.28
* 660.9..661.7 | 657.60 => 6.38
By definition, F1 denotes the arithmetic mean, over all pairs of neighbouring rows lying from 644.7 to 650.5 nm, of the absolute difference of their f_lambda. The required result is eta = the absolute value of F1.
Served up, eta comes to 0.31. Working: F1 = 0.31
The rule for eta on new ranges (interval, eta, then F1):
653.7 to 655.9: 0.18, 0.18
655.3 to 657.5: 0.57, 0.57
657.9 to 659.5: 0.23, 0.23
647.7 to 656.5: 0.28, 0.28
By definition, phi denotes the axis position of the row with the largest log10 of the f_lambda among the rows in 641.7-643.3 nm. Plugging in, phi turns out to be 643.20 nm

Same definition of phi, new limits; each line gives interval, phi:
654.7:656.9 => 656.40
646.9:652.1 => 647.60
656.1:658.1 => 656.40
